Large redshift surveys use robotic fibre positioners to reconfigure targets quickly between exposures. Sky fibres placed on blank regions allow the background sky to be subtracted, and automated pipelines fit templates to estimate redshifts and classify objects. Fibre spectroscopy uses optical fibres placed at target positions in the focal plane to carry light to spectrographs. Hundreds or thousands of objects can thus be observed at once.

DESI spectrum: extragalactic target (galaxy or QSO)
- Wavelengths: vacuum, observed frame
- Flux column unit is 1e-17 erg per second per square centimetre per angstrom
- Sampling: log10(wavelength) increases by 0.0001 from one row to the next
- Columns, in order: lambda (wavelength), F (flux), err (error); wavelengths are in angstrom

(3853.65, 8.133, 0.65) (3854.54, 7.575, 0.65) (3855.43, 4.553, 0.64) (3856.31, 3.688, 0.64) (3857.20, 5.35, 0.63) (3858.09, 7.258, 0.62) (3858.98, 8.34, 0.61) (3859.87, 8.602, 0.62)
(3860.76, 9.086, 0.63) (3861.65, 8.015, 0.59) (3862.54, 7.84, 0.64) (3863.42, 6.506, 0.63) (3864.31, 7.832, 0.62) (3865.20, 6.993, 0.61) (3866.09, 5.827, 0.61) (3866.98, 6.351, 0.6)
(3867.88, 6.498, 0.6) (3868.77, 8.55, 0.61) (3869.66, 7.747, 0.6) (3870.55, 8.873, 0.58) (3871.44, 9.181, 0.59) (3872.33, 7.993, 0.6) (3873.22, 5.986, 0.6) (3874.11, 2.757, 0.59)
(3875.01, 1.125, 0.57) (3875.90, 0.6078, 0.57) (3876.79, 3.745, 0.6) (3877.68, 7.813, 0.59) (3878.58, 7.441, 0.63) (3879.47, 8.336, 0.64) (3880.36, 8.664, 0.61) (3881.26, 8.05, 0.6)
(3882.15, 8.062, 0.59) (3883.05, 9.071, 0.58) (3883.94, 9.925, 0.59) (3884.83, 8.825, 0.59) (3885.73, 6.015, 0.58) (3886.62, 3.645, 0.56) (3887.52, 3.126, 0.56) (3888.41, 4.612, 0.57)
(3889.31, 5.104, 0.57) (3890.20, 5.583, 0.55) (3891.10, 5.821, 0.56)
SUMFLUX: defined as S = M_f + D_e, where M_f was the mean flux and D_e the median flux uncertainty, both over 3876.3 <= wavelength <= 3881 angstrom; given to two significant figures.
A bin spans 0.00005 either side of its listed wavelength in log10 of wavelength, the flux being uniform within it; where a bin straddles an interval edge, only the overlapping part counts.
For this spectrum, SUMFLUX 7.8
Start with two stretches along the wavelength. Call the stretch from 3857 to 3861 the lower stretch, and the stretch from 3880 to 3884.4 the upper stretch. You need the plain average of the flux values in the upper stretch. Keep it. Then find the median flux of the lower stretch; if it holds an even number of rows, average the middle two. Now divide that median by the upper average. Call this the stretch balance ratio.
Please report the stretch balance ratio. 0.95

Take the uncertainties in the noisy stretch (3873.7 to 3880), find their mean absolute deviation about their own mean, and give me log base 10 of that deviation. -1.7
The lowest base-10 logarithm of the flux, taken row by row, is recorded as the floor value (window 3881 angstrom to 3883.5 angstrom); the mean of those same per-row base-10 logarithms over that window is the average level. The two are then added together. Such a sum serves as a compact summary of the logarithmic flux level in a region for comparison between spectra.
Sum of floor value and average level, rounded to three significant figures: 1.83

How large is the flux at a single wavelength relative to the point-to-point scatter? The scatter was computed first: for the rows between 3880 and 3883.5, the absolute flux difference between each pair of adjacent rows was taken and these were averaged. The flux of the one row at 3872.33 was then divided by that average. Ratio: 15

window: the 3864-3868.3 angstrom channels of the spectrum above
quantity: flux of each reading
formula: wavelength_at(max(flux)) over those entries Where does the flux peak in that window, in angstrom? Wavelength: 3864.31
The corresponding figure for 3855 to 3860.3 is 3859.87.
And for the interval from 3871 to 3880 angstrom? 3871.44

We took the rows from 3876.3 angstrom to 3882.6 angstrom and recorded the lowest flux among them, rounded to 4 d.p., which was 3.7450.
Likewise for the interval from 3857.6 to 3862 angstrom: 7.2580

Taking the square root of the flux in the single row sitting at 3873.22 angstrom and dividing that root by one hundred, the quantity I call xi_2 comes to 0.0245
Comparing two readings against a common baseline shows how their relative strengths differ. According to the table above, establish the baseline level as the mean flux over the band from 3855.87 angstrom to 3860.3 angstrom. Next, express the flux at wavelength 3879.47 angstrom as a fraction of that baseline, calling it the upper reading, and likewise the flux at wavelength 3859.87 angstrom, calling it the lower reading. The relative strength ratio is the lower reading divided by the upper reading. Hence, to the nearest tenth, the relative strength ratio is 1.0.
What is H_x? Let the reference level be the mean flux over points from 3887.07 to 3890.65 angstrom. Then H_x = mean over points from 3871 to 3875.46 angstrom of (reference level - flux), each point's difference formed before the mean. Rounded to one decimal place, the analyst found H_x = -0.8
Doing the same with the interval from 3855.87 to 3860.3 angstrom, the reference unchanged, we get -2.0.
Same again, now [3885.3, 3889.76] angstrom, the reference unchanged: 0.1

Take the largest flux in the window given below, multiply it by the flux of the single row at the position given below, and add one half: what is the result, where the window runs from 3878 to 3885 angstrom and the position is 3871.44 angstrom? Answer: 92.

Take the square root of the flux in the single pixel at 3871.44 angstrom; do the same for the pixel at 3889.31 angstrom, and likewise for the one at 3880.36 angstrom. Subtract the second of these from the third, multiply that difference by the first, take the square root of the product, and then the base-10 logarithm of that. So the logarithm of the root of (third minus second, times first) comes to 0.158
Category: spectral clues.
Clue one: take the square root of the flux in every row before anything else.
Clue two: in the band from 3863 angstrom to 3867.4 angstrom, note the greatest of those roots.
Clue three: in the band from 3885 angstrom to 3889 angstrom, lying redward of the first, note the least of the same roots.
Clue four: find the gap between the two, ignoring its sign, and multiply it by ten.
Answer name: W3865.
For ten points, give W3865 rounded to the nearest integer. 10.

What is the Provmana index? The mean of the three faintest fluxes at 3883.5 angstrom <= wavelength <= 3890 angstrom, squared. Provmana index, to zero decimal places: 14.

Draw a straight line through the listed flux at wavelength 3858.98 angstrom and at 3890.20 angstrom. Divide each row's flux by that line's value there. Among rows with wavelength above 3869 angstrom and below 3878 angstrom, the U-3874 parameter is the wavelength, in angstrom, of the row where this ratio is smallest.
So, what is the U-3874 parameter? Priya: 3875.90 angstrom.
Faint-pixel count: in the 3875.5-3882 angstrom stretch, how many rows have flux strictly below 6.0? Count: 2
